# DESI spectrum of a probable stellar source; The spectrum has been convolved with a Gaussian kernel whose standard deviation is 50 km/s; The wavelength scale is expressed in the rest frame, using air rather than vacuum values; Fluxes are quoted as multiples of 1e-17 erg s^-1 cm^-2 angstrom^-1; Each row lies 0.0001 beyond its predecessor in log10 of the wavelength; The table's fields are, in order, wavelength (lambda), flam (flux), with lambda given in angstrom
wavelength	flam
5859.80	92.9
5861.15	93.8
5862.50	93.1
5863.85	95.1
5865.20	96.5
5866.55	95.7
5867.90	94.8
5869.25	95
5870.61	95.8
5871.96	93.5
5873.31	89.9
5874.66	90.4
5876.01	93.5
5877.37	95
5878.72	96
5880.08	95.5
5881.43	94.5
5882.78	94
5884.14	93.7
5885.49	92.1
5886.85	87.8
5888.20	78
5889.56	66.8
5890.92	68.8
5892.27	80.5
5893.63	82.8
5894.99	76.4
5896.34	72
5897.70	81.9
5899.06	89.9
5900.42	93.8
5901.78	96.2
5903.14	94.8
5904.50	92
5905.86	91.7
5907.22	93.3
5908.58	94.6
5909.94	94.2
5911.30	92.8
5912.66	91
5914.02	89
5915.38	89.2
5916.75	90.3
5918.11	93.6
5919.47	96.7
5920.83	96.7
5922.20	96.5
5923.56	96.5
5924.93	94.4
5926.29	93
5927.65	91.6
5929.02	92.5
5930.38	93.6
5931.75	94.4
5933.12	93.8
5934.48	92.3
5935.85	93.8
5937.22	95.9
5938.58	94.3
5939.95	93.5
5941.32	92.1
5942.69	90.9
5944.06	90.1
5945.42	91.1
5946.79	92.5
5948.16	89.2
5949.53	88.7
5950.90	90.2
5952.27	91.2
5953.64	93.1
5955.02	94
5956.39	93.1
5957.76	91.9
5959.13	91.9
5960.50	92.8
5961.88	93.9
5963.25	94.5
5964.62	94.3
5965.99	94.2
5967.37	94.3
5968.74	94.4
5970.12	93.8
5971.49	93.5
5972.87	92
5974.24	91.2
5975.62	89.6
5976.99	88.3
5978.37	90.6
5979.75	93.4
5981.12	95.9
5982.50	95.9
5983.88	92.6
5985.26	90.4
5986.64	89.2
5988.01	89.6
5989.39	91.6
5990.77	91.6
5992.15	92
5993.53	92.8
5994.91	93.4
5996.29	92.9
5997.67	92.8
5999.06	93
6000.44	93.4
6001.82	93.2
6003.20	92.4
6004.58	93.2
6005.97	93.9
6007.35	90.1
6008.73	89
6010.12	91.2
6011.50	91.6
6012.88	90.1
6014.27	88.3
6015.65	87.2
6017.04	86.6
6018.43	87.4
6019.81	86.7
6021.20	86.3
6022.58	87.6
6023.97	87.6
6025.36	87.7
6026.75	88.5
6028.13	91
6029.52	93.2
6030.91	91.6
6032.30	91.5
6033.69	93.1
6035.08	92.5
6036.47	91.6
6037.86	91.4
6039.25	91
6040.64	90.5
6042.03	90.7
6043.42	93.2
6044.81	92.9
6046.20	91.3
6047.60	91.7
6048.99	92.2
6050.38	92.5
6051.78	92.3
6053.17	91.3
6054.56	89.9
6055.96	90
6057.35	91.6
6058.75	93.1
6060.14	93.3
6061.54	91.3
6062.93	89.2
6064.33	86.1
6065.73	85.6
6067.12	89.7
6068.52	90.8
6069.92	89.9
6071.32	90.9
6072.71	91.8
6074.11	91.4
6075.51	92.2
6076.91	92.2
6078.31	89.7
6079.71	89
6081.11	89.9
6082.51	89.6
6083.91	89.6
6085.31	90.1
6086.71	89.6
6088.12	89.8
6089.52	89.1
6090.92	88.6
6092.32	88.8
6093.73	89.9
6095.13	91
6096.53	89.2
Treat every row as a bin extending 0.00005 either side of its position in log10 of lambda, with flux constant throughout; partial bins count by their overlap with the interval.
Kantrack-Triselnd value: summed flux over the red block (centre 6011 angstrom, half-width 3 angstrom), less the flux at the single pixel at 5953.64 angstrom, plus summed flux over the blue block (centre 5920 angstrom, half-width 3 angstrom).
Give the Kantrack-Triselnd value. 652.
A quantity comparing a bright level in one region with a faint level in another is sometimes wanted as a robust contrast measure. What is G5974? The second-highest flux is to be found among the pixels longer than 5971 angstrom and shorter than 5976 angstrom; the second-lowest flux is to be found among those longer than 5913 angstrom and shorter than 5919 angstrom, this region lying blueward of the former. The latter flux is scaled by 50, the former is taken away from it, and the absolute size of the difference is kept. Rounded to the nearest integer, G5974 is 4368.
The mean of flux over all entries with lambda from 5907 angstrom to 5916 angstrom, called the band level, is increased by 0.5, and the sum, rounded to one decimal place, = 92.5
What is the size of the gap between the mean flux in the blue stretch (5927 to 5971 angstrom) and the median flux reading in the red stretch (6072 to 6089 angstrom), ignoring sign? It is 2.9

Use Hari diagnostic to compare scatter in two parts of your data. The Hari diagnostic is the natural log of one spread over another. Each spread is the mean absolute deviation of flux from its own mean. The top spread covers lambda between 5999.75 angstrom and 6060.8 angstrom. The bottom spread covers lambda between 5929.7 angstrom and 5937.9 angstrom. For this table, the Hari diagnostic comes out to 0.82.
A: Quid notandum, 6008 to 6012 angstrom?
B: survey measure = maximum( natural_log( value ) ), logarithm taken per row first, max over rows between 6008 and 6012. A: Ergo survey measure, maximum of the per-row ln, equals 4.52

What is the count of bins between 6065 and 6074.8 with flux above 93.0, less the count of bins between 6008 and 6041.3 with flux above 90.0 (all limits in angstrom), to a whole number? -13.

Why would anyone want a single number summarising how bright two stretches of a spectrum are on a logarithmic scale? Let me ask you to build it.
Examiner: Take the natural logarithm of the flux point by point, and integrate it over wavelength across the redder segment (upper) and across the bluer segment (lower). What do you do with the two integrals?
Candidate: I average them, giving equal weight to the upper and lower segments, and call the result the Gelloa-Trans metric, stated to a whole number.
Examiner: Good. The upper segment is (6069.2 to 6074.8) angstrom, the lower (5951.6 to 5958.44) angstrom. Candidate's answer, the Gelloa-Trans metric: 28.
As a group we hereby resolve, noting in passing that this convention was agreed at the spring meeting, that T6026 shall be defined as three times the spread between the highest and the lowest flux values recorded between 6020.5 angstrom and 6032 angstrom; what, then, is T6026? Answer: 21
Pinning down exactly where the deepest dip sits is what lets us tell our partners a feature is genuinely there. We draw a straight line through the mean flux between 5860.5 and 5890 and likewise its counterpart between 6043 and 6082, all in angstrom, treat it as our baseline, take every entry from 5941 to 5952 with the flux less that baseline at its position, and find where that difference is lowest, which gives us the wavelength 5949.53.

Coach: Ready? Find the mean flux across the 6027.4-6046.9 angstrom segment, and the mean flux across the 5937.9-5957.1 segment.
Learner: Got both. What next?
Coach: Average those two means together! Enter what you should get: 91.8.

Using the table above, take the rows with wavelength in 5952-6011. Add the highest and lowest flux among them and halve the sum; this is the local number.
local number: 92.1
